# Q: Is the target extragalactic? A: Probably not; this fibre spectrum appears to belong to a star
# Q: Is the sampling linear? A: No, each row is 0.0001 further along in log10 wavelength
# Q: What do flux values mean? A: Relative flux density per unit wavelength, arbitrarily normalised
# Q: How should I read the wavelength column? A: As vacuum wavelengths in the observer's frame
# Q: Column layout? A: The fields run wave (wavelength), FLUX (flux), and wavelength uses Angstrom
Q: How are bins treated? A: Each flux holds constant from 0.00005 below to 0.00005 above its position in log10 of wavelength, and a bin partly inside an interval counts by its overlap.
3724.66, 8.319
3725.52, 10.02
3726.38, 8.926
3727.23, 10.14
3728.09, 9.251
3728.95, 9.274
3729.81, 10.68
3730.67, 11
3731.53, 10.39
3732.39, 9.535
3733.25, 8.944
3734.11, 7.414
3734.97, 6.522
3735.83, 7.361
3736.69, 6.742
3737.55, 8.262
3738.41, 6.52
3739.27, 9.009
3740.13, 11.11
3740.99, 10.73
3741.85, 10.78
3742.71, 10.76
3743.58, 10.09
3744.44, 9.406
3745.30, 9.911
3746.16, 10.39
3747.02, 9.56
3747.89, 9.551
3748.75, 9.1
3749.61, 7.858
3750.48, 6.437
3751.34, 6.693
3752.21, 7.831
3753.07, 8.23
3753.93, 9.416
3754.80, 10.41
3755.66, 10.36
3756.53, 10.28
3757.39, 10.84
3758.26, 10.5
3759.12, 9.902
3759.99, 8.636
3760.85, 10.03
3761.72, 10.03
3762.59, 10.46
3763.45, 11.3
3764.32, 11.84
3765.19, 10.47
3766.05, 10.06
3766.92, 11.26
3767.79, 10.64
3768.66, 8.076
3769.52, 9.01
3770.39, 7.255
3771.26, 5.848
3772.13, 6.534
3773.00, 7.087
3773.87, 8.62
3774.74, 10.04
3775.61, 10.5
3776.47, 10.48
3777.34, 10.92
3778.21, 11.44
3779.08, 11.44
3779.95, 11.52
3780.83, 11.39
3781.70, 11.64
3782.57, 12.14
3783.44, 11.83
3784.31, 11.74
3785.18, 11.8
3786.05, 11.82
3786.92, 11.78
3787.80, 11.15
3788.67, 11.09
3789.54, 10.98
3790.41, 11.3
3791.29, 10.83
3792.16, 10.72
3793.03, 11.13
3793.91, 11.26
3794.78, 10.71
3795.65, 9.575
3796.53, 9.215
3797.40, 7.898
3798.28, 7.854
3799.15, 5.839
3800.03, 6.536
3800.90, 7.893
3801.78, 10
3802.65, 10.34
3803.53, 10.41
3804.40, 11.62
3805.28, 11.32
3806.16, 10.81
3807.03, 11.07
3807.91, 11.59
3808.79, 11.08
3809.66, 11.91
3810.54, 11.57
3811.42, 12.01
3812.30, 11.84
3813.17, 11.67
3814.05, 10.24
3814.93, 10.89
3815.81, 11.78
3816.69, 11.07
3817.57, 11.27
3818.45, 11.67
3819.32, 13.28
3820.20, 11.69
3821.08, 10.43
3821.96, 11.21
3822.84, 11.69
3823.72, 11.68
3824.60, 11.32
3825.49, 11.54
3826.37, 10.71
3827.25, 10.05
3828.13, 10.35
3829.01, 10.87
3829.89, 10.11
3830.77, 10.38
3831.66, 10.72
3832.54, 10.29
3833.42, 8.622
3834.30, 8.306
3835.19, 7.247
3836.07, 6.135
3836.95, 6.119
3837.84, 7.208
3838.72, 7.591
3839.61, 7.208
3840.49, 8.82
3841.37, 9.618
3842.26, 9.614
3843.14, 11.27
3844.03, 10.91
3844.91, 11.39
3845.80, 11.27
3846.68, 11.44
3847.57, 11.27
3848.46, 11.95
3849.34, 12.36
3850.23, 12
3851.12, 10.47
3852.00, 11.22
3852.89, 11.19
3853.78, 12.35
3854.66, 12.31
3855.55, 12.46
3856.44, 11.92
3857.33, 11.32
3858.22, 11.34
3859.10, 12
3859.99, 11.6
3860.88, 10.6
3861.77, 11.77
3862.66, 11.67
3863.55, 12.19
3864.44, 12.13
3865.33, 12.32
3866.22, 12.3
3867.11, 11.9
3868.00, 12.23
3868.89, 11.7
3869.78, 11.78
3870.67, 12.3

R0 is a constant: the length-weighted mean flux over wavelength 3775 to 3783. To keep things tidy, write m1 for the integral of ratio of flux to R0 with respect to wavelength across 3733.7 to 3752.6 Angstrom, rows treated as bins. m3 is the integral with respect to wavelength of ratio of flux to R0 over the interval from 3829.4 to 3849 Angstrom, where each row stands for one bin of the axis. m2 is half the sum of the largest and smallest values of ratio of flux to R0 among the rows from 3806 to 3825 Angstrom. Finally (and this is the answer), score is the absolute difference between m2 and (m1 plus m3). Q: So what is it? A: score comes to 30.1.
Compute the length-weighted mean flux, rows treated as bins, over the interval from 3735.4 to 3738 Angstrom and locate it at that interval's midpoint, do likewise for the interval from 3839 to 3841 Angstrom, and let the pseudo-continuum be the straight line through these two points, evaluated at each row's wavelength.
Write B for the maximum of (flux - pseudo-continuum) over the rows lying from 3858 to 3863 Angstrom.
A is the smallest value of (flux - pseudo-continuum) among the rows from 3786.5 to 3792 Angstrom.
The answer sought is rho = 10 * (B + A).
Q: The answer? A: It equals 69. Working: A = 3.06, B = 3.8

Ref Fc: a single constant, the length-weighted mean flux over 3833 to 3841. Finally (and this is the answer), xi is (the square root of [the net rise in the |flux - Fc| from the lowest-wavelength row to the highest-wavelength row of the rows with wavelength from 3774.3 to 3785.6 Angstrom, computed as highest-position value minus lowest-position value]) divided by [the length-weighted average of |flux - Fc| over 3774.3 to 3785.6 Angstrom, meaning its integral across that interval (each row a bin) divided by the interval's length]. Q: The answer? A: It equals 0.35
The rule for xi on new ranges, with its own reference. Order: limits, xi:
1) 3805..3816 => 0.18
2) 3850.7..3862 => 0.28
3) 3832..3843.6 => 0.72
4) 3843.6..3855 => 0.29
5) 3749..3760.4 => 0.48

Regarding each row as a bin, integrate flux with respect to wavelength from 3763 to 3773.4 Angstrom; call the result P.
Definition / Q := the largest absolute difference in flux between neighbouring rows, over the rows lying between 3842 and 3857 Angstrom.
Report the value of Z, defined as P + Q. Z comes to 97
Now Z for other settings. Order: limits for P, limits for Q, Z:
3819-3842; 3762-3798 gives 226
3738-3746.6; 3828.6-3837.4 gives 87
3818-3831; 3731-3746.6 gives 147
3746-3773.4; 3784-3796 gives 254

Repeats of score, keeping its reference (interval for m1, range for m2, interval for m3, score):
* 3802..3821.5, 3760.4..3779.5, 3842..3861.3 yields 38.6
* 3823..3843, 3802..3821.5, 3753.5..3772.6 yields 32.0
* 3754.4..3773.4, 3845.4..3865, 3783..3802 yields 32.3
